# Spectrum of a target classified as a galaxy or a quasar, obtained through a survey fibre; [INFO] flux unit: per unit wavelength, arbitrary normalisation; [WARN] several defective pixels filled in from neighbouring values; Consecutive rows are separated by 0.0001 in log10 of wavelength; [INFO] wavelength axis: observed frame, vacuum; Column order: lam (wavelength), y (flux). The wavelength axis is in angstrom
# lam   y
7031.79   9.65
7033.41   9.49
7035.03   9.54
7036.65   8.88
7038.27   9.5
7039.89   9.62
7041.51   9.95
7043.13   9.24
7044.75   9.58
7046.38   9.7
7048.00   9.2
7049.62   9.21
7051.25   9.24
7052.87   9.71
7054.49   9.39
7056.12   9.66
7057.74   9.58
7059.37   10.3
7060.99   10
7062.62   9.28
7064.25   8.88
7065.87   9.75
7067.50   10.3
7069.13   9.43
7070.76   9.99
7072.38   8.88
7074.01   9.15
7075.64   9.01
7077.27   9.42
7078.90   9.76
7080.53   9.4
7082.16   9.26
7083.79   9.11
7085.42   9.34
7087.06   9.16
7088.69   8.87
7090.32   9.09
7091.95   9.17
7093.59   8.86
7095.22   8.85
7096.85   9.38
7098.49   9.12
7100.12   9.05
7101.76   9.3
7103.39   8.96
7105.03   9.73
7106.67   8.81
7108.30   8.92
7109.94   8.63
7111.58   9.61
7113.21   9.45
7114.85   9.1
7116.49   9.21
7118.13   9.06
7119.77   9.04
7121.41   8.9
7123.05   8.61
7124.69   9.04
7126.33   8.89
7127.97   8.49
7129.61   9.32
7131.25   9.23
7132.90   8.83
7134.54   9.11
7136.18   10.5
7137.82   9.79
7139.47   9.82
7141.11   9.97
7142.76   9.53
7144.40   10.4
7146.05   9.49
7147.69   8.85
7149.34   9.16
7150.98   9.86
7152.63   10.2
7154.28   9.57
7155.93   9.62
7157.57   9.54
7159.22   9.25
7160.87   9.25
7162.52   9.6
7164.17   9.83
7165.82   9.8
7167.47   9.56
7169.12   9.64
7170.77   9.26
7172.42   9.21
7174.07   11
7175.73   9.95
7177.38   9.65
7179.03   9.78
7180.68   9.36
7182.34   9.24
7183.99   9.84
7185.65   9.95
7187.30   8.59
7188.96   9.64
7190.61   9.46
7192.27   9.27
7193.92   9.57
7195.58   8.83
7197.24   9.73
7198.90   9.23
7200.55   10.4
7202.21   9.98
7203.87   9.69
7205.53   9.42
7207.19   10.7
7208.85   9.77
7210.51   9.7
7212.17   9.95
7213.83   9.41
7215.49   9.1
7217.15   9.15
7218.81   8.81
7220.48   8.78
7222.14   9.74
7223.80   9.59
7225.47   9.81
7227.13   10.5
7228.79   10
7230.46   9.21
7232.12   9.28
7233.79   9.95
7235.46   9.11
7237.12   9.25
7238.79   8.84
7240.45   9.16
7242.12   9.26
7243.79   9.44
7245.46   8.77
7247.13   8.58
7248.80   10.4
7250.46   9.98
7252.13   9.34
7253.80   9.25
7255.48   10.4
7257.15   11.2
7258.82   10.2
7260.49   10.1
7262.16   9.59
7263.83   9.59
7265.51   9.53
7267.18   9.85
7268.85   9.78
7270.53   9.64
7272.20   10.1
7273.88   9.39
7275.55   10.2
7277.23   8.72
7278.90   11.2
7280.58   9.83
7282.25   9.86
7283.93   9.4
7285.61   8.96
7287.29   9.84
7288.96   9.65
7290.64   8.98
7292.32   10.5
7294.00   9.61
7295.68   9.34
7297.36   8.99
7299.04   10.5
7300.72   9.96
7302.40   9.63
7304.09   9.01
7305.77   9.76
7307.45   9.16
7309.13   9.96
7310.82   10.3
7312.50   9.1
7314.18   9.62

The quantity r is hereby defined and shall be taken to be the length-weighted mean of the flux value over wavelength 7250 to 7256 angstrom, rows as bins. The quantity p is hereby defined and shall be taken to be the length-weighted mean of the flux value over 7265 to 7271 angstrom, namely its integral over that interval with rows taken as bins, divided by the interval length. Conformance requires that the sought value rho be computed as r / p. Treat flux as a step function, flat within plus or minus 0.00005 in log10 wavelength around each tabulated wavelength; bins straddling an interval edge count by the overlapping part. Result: 1.00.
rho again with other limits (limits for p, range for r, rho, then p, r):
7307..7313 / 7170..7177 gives 1.02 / 9.7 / 9.8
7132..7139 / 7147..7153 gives 0.99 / 9.6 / 9.5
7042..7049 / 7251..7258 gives 1.06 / 9.4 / 10.0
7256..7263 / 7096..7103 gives 0.89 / 10.3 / 9.2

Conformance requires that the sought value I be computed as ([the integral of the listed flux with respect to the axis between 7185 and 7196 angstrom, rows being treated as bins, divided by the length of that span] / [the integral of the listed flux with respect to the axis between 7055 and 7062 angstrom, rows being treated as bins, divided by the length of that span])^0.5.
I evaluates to 0.97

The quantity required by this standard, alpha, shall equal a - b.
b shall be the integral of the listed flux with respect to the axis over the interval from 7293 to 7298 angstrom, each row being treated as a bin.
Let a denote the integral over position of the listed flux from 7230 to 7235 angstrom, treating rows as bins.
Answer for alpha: 0.5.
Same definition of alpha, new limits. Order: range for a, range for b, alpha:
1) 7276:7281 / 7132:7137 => 2.3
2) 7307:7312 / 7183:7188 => 1.6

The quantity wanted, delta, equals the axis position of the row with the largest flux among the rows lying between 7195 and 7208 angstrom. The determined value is 7207.19 angstrom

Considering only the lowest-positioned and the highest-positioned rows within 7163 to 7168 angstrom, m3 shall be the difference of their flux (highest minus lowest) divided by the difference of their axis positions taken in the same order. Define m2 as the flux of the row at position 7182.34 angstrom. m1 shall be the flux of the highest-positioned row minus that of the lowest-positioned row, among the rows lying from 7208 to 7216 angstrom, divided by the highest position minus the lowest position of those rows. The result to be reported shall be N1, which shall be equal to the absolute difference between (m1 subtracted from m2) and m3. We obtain 9.42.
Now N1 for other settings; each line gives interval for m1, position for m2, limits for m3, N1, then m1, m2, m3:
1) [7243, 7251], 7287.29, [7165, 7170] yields 9.81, 0.08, 9.84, -0.05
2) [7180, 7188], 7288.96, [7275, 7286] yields 9.89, -0.12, 9.65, -0.12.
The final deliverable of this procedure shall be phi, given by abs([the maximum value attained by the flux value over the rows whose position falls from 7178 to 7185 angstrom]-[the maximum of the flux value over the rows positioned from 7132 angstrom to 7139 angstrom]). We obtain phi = 0.7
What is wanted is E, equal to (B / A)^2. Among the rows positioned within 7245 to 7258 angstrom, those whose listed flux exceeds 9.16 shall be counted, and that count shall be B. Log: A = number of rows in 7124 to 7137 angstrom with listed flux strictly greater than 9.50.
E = 36.0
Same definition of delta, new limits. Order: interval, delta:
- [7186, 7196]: 7188.96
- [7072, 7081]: 7078.90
